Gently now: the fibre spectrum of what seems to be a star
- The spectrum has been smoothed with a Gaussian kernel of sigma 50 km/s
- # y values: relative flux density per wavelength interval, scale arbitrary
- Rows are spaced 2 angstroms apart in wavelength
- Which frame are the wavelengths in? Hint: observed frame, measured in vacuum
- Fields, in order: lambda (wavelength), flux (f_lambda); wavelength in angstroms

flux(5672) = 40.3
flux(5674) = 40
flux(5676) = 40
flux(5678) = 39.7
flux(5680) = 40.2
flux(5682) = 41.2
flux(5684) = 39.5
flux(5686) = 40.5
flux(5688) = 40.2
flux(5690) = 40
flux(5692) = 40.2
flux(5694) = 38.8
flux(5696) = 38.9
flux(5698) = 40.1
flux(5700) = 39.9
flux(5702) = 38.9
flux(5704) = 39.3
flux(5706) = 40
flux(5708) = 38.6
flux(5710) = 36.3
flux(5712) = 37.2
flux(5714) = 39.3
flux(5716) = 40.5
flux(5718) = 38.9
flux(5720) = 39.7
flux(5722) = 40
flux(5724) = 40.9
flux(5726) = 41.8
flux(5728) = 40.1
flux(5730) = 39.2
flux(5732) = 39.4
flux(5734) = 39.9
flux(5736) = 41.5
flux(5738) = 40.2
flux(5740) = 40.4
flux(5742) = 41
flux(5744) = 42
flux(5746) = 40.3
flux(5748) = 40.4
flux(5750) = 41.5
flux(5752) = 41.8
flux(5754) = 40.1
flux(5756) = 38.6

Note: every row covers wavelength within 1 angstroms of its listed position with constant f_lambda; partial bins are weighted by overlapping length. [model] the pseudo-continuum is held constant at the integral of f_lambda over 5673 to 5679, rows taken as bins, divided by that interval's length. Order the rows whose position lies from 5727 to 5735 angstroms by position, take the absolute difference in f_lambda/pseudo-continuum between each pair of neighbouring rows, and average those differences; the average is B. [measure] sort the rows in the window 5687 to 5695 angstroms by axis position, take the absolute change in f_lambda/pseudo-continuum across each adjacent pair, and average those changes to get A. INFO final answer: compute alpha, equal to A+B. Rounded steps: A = 0.0150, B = 0.013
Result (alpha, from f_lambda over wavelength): 0.028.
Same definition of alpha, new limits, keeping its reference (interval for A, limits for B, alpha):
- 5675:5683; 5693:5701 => 0.028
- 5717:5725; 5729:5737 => 0.036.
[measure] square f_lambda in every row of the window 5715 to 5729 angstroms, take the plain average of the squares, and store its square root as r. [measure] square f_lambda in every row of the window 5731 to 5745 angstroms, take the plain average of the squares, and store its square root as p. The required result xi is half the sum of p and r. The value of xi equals 40.5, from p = 40.6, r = 40.3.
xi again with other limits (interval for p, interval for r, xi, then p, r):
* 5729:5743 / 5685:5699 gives 40.0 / 40.2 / 39.8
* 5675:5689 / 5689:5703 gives 39.9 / 40.2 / 39.5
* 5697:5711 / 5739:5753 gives 40.0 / 39.0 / 41.1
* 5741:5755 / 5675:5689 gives 40.6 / 41.0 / 40.2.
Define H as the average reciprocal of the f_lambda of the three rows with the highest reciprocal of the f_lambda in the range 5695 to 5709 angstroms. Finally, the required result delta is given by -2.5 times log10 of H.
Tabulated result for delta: 3.97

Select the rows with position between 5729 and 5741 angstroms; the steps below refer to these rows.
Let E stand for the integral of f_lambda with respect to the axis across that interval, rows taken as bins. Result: 481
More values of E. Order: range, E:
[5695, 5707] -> 474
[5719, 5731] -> 483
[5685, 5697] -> 477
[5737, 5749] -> 489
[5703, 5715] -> 461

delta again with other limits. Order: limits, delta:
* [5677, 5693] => 4.00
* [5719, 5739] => 3.99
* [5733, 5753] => 4.01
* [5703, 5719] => 3.93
